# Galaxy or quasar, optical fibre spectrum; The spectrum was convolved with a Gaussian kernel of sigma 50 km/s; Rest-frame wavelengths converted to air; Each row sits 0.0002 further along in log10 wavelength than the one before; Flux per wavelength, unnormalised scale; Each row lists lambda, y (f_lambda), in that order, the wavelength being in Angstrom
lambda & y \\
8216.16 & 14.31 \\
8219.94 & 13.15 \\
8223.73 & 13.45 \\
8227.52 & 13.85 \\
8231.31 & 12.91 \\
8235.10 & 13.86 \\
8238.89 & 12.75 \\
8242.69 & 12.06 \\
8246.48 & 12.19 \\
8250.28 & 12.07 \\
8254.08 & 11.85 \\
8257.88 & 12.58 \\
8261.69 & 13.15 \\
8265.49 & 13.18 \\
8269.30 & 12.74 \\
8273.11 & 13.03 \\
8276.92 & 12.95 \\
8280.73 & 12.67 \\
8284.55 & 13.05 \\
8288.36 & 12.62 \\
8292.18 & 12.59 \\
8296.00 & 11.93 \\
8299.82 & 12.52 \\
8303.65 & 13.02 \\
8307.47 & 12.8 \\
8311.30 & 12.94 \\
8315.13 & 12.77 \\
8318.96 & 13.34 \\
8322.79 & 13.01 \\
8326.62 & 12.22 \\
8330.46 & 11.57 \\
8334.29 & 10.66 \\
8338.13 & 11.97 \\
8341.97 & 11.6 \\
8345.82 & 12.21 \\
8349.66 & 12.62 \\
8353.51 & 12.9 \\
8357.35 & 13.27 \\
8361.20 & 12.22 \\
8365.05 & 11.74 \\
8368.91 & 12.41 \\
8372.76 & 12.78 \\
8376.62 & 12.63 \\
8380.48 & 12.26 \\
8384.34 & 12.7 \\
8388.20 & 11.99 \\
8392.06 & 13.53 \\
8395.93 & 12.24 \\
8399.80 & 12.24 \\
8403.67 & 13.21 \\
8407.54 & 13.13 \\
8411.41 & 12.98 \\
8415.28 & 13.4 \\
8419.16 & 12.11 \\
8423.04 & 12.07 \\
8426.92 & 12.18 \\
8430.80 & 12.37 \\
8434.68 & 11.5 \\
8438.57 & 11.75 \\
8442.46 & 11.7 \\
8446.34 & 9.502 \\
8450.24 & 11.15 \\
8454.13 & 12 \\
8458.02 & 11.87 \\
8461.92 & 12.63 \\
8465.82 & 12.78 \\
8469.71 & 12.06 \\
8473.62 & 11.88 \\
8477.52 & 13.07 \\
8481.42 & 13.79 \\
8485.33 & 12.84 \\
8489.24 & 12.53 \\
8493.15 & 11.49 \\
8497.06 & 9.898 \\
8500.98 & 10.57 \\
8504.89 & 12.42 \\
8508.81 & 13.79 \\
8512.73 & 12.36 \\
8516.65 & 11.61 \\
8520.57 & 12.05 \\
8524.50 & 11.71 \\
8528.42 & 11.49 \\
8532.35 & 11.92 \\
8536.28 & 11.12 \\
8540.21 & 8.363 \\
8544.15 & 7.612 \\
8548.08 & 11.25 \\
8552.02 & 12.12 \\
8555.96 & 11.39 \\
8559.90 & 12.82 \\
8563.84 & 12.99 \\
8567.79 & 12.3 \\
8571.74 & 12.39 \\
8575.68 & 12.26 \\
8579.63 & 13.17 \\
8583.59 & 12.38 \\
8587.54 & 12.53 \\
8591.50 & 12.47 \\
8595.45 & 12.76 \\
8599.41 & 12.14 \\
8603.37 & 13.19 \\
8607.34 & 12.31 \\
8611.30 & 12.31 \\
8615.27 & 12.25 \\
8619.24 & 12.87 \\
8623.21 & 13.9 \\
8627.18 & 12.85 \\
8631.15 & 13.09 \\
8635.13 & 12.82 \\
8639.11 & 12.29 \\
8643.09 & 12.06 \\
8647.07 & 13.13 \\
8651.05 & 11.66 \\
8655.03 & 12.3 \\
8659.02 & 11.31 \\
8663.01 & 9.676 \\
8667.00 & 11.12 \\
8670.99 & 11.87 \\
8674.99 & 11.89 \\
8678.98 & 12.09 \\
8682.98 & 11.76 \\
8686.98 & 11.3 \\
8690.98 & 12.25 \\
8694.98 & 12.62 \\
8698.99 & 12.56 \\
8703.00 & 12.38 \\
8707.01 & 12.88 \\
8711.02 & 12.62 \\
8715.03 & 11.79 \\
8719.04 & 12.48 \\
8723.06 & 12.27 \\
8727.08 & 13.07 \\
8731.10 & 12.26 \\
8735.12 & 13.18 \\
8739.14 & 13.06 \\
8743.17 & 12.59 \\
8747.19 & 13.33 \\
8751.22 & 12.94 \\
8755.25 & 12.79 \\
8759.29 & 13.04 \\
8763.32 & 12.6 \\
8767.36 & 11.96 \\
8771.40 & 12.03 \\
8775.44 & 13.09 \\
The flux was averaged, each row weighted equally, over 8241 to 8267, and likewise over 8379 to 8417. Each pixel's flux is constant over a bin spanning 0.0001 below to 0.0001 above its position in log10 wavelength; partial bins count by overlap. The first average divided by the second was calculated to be 0.974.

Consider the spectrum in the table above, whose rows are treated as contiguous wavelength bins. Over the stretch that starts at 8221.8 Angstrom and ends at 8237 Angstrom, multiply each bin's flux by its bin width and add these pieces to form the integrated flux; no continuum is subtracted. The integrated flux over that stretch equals 205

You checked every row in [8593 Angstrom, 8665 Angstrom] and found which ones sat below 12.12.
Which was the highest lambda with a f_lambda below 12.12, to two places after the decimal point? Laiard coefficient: 8663.01 Angstrom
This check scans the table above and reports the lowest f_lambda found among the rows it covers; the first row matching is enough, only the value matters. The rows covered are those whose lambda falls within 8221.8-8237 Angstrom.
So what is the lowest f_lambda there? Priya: 12.91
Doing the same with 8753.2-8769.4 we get 11.96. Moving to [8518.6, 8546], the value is 7.612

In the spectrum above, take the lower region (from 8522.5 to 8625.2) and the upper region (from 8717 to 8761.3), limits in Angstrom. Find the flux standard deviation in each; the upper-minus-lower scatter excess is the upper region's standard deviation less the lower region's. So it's -1.0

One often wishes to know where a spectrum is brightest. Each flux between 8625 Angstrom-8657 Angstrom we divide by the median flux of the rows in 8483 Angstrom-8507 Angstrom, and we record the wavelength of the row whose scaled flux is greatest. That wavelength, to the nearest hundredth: 8647.07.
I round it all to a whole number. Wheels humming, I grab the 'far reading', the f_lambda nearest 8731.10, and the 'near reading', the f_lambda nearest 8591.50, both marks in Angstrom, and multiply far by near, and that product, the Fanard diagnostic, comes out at 153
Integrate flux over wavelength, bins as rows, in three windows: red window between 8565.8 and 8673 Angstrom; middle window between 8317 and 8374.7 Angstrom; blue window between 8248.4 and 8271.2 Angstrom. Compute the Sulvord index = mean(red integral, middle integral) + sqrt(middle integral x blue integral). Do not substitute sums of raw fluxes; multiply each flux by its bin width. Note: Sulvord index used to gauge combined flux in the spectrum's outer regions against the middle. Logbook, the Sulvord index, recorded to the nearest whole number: 1468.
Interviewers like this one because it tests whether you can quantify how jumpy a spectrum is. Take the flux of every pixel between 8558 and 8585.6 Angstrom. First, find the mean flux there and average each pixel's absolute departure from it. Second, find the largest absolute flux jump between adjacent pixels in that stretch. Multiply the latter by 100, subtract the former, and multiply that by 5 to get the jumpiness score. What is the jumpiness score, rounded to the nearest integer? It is 453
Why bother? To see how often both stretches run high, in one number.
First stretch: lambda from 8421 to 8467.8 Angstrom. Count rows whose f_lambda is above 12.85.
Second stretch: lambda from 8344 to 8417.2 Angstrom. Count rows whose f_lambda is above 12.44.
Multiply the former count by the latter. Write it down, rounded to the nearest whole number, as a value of 0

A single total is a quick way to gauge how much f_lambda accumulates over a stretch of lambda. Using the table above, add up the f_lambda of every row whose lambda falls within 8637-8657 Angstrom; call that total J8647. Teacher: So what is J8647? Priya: 61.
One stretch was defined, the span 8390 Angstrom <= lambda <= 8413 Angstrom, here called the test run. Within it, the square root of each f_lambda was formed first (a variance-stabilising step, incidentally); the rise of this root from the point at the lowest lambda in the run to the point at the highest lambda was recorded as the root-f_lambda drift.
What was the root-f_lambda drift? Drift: -0.08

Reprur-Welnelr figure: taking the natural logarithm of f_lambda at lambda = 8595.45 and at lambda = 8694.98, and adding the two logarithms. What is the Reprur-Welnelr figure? 5.08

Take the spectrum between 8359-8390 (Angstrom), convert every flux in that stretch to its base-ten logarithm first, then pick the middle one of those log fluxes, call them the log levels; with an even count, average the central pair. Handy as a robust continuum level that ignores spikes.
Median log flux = 1.09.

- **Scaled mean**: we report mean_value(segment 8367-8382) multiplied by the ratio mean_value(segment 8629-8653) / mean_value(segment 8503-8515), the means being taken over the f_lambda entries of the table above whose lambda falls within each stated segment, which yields 12.2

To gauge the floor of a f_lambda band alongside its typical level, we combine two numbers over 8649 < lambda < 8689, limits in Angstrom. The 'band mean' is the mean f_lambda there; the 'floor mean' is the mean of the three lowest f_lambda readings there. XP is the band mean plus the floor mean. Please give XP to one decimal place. 22.2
